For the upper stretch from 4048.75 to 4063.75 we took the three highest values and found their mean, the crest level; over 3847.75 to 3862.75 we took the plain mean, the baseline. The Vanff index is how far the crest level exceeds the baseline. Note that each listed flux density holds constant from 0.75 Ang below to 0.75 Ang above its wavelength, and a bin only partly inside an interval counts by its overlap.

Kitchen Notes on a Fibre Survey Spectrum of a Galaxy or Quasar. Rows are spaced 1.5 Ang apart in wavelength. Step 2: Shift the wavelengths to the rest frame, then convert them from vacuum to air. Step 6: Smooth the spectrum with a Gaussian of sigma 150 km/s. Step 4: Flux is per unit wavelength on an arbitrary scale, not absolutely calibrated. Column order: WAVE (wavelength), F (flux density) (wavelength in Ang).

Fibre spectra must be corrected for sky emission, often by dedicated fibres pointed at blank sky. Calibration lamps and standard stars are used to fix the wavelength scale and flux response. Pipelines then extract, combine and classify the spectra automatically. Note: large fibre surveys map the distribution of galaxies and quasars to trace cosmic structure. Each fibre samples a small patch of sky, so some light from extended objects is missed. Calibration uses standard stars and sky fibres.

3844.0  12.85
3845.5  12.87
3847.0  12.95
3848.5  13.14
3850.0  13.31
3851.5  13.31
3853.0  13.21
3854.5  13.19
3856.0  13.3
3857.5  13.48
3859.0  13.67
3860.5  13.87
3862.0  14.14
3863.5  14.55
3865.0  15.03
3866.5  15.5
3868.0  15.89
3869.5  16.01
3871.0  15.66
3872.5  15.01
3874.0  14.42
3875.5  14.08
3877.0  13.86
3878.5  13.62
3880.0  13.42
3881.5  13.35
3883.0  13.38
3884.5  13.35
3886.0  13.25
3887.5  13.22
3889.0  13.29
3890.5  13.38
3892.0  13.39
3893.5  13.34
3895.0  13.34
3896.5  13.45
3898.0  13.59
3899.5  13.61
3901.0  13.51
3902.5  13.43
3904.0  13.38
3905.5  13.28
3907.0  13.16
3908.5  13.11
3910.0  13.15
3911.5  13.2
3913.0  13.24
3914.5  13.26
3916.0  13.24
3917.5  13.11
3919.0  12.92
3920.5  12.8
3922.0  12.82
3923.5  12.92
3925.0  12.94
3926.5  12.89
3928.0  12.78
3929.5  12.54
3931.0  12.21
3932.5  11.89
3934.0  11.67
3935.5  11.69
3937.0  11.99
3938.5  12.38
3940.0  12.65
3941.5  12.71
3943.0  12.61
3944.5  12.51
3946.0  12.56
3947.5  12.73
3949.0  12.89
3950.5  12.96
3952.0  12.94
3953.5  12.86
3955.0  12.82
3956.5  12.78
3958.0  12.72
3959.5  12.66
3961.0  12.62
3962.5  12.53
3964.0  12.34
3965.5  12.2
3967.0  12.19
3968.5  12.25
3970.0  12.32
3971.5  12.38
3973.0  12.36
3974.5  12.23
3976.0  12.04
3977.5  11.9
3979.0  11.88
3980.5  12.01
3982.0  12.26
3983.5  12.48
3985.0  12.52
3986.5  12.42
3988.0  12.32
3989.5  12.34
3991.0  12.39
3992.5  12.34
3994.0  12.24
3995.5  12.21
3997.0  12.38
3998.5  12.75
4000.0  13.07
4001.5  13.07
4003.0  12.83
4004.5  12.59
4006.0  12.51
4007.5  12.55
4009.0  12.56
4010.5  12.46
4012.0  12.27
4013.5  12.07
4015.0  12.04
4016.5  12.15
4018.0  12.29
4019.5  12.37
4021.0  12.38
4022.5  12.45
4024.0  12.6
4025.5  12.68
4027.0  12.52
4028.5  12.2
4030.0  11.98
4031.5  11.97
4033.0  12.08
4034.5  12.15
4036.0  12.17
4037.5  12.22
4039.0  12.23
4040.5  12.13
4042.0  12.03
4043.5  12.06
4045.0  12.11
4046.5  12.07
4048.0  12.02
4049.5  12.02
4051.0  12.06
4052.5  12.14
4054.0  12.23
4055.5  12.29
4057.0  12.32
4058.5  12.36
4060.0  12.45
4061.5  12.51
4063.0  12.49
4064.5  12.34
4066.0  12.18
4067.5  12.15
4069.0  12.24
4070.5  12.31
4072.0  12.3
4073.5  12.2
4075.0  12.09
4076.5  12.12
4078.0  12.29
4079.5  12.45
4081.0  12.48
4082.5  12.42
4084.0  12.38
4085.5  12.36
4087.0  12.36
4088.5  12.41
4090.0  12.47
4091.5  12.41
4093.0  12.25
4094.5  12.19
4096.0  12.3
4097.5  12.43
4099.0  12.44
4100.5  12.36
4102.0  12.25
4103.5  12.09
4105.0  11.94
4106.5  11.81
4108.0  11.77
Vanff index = -1.0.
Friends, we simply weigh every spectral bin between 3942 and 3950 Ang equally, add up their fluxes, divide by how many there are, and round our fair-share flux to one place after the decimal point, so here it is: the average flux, 12.7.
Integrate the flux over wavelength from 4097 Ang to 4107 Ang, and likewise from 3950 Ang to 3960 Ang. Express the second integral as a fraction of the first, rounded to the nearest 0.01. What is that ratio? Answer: 1.05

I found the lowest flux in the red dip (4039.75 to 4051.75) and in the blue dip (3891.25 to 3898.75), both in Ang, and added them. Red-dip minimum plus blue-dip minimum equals 25.4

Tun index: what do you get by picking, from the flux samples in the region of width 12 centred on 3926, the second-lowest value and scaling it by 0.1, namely 1.25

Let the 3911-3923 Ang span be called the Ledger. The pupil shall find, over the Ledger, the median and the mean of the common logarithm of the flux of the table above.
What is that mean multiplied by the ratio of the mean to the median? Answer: 1.11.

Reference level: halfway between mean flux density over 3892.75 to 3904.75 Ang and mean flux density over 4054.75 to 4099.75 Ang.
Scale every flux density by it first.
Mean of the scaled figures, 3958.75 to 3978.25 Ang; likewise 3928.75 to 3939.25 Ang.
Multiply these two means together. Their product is 0.892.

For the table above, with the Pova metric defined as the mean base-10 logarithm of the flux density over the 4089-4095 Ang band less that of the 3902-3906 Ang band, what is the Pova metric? -0.035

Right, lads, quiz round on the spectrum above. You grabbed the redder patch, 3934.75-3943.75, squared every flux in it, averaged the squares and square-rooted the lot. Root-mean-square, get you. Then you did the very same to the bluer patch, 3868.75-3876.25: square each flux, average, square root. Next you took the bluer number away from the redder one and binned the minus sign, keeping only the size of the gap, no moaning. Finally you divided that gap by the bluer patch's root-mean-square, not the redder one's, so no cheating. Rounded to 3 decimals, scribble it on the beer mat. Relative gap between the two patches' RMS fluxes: 0.180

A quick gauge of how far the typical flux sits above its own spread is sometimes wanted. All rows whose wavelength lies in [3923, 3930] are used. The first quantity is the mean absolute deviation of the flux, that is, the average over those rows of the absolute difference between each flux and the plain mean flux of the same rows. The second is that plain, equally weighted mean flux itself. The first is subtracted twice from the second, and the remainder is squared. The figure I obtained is 158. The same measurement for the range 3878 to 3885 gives 176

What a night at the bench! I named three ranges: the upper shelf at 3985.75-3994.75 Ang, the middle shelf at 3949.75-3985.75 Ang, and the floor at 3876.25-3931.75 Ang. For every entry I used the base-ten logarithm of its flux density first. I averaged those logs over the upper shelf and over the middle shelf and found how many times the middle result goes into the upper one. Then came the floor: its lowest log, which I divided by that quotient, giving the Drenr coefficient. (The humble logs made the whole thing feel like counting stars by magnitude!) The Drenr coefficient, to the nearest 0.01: 1.09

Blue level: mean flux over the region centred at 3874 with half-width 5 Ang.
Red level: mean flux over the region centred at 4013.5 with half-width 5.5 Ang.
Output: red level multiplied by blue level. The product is 180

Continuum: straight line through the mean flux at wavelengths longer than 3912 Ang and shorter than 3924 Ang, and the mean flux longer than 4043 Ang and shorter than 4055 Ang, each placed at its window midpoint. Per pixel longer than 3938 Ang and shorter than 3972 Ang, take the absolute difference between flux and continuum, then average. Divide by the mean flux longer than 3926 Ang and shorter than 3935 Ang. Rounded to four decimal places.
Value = 0.0183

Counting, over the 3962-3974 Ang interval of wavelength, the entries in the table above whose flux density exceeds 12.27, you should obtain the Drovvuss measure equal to 5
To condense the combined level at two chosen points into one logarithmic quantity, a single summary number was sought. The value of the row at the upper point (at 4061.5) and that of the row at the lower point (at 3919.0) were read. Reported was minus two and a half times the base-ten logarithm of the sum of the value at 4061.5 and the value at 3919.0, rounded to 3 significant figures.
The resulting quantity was -3.51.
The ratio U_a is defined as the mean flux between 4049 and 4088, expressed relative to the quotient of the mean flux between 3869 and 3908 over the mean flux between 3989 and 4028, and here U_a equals 11.2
